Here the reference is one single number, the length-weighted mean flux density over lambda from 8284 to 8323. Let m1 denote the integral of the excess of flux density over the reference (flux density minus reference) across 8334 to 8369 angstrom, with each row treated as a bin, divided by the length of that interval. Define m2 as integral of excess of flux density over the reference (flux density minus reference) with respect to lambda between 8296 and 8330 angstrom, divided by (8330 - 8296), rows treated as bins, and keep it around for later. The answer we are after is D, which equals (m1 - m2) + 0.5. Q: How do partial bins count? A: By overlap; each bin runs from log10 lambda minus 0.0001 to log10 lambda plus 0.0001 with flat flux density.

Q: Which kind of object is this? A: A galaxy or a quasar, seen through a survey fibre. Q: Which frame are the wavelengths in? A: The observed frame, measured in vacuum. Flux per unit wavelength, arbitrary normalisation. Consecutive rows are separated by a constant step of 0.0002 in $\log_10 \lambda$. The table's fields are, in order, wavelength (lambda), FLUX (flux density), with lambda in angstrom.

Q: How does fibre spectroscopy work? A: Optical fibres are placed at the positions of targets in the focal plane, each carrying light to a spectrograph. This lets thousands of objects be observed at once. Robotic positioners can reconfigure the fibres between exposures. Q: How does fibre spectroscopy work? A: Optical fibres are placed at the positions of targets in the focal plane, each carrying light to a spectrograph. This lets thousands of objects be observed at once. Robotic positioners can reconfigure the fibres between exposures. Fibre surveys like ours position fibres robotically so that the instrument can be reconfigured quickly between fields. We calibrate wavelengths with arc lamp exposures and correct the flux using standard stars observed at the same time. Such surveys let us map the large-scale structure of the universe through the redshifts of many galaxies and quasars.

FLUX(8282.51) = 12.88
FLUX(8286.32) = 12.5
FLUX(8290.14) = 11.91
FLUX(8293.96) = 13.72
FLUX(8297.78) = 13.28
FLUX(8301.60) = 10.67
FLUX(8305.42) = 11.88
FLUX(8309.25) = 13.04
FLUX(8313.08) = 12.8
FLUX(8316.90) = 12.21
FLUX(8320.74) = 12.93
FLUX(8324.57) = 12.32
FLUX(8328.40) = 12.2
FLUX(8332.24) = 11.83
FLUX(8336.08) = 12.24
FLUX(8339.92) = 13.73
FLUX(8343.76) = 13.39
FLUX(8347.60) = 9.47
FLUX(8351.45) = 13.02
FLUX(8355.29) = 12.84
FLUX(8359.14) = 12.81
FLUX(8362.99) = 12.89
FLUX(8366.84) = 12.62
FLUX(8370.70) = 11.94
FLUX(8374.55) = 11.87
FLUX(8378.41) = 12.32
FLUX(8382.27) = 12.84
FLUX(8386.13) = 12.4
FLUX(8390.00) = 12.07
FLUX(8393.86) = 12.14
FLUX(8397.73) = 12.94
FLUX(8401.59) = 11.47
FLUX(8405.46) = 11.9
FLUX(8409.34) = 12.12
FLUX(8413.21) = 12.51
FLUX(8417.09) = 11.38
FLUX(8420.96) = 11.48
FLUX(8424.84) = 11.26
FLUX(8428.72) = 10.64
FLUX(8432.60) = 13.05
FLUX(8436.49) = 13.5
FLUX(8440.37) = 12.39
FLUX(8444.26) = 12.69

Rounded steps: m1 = 0.1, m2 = -0.1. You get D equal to 0.7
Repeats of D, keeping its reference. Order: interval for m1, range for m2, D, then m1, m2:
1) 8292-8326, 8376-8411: 0.8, 0.0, -0.3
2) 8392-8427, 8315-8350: 0.1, -0.6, -0.2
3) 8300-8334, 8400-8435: 0.9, -0.3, -0.7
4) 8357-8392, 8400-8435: 1.1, -0.1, -0.7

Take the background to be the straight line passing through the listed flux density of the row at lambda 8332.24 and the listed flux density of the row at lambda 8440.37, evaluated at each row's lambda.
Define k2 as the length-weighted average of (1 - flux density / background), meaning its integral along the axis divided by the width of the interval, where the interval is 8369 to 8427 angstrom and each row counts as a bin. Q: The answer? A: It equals 0.01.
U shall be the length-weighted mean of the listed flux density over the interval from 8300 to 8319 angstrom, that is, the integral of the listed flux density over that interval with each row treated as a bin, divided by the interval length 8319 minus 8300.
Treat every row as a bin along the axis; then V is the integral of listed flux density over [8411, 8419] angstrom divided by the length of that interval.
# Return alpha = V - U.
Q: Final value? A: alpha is -0.2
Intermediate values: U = 12.1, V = 11.95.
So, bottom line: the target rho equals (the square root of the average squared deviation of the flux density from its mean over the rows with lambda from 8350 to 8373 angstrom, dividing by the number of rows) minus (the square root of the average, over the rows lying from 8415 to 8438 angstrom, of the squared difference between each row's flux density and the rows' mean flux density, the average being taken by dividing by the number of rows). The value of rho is -0.7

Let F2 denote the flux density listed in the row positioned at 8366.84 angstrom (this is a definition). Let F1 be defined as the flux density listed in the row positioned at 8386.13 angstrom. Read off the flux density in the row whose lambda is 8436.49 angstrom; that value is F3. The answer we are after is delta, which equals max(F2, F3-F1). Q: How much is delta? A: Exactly 12.6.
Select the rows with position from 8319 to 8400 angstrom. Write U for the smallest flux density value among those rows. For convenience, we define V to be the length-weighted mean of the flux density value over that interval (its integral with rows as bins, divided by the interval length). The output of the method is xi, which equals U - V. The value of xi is -2.9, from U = 9.47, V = 12.4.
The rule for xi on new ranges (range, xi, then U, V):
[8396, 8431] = -1.1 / 10.64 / 11.8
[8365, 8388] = -0.5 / 11.87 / 12.3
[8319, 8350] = -2.8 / 9.47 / 12.3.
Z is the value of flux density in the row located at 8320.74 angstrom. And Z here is 12.93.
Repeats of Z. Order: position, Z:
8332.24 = 11.83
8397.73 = 12.94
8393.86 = 12.14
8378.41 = 12.32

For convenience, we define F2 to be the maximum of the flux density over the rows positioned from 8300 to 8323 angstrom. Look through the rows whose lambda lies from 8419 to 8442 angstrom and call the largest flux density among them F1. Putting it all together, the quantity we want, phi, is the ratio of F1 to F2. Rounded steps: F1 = 13.5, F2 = 13.04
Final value 1.04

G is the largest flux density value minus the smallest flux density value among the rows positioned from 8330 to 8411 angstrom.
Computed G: 4.3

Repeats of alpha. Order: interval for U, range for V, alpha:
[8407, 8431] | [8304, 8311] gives 0.9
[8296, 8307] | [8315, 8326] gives 0.6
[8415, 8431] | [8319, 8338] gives 1.1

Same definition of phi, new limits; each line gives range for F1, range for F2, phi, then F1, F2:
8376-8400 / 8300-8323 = 0.99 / 12.94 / 13.04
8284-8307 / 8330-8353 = 1.00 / 13.72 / 13.73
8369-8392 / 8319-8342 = 0.94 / 12.84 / 13.73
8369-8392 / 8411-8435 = 0.98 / 12.84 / 13.05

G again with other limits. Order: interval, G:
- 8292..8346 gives 3.1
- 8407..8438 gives 2.9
